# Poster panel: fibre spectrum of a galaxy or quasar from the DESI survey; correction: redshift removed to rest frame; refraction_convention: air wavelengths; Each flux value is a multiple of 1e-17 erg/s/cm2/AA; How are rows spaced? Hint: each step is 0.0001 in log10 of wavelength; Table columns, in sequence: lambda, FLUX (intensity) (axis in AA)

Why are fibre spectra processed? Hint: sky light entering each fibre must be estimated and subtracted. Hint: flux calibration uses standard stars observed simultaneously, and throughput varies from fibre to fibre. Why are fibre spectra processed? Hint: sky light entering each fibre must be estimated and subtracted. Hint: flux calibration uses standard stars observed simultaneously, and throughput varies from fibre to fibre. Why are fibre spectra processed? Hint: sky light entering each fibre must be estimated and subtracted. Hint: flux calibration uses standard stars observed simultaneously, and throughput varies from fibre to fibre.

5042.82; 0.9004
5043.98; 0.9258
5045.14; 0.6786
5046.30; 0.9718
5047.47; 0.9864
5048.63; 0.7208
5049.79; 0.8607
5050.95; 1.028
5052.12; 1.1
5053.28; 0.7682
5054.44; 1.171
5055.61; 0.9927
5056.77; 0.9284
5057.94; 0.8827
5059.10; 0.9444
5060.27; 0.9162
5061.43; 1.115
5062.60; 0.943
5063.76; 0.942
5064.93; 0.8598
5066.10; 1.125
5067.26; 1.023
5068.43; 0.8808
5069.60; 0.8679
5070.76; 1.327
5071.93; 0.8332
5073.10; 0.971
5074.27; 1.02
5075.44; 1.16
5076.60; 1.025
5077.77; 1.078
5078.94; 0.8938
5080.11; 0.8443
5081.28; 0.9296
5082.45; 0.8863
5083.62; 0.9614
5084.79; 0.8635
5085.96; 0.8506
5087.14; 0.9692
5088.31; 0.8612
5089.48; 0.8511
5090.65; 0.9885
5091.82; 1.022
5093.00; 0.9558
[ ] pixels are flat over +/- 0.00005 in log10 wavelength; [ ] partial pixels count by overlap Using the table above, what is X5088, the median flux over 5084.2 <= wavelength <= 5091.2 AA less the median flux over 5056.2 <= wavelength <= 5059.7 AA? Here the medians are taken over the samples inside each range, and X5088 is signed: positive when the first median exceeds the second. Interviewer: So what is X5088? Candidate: -0.066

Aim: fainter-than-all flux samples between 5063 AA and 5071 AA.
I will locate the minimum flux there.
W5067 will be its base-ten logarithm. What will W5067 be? -0.066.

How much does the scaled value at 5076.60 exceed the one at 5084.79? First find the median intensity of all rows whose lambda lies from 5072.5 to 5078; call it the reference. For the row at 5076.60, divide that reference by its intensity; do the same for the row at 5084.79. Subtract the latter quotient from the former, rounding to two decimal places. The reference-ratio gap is -0.19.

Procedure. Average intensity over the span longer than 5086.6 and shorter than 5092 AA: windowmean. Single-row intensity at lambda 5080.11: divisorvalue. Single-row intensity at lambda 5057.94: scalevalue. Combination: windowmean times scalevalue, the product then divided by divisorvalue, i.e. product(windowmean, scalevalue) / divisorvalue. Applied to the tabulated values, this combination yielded 0.98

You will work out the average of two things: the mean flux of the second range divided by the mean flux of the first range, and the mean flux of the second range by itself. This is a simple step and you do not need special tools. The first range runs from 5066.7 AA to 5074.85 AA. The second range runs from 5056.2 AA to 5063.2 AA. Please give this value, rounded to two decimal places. 0.96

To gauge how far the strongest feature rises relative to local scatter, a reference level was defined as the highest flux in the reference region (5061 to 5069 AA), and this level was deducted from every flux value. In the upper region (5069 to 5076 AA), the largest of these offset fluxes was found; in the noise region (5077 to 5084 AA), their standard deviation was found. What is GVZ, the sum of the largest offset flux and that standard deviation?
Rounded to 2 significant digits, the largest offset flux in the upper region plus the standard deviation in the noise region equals 0.28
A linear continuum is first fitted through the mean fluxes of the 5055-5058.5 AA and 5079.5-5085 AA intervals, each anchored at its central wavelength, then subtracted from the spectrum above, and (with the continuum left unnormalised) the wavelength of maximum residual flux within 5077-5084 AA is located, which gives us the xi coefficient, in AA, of 5077.77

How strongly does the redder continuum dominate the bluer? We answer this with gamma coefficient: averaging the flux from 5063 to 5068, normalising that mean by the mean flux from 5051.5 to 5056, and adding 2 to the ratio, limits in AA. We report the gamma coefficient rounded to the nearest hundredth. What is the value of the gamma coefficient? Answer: 2.98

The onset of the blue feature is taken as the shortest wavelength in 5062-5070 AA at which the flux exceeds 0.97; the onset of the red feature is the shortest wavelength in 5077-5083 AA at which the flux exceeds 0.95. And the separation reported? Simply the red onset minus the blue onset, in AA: 11.7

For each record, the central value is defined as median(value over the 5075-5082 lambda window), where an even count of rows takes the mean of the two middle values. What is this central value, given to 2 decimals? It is 0.98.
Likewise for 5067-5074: 0.93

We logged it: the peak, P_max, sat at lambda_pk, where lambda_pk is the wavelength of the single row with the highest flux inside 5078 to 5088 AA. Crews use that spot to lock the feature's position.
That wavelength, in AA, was 5087.14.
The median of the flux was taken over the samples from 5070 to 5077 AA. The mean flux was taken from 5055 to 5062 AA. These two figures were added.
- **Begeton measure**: 1.99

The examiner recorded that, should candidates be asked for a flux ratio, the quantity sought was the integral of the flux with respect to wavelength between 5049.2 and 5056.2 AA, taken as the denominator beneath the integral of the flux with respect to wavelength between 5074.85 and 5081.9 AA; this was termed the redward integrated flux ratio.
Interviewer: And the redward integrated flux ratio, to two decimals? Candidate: 1.01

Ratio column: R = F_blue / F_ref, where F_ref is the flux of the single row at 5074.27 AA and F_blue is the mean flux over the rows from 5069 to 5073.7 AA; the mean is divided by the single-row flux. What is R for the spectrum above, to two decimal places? 0.98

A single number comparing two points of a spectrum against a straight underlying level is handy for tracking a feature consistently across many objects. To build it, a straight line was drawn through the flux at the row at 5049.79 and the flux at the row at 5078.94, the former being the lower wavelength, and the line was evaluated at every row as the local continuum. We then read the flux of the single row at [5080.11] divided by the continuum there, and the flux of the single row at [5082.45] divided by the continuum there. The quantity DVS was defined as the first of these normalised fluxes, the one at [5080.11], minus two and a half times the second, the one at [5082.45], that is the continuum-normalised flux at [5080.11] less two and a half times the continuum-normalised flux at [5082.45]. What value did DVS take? -1.52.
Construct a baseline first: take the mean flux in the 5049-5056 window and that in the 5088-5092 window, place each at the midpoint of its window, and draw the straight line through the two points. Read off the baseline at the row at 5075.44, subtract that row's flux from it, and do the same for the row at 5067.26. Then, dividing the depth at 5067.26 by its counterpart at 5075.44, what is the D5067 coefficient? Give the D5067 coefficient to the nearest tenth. 0.3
